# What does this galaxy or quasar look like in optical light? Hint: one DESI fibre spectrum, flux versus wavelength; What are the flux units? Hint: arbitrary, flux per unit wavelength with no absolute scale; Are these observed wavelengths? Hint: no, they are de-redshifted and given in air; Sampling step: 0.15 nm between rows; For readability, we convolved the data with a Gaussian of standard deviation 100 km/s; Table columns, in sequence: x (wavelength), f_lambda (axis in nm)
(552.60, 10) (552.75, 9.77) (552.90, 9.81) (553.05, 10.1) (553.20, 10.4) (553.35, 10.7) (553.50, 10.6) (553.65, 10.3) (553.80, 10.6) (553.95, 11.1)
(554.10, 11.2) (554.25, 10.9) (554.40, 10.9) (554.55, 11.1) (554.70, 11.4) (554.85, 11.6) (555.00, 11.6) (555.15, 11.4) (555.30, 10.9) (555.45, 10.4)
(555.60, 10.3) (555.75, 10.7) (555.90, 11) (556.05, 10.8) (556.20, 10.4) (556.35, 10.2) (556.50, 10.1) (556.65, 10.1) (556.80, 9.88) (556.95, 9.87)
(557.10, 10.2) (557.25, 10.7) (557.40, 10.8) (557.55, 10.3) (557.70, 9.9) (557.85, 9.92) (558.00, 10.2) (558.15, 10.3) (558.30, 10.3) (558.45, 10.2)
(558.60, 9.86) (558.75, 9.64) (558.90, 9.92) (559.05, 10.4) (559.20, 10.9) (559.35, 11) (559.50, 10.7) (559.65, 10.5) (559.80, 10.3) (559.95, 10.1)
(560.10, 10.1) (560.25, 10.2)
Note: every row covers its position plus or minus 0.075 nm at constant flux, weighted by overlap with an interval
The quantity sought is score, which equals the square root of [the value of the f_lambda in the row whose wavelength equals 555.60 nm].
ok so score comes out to 3.21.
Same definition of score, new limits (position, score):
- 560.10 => 3.18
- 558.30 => 3.21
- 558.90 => 3.15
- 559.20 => 3.30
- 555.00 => 3.41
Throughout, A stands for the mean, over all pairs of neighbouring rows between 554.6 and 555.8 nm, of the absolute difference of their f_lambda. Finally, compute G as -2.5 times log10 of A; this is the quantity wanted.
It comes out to 1.42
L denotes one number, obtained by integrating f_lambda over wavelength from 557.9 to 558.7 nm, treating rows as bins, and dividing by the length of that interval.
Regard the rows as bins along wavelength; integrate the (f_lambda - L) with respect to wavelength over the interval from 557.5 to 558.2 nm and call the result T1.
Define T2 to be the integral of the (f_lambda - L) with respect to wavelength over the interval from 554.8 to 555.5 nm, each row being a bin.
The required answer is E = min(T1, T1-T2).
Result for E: -0.76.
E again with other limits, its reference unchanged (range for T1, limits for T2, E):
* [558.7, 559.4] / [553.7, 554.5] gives -0.46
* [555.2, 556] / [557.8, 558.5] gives 0.40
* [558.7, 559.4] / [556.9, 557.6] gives -0.01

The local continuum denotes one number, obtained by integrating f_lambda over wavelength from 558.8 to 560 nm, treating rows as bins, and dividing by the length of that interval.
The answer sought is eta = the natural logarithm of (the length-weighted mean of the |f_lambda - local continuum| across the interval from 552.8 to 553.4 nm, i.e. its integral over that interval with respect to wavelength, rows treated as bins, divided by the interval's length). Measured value -1.05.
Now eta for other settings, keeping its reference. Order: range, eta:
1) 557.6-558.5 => -1.11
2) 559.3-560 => -1.37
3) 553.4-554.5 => -0.96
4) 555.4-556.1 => -1.31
